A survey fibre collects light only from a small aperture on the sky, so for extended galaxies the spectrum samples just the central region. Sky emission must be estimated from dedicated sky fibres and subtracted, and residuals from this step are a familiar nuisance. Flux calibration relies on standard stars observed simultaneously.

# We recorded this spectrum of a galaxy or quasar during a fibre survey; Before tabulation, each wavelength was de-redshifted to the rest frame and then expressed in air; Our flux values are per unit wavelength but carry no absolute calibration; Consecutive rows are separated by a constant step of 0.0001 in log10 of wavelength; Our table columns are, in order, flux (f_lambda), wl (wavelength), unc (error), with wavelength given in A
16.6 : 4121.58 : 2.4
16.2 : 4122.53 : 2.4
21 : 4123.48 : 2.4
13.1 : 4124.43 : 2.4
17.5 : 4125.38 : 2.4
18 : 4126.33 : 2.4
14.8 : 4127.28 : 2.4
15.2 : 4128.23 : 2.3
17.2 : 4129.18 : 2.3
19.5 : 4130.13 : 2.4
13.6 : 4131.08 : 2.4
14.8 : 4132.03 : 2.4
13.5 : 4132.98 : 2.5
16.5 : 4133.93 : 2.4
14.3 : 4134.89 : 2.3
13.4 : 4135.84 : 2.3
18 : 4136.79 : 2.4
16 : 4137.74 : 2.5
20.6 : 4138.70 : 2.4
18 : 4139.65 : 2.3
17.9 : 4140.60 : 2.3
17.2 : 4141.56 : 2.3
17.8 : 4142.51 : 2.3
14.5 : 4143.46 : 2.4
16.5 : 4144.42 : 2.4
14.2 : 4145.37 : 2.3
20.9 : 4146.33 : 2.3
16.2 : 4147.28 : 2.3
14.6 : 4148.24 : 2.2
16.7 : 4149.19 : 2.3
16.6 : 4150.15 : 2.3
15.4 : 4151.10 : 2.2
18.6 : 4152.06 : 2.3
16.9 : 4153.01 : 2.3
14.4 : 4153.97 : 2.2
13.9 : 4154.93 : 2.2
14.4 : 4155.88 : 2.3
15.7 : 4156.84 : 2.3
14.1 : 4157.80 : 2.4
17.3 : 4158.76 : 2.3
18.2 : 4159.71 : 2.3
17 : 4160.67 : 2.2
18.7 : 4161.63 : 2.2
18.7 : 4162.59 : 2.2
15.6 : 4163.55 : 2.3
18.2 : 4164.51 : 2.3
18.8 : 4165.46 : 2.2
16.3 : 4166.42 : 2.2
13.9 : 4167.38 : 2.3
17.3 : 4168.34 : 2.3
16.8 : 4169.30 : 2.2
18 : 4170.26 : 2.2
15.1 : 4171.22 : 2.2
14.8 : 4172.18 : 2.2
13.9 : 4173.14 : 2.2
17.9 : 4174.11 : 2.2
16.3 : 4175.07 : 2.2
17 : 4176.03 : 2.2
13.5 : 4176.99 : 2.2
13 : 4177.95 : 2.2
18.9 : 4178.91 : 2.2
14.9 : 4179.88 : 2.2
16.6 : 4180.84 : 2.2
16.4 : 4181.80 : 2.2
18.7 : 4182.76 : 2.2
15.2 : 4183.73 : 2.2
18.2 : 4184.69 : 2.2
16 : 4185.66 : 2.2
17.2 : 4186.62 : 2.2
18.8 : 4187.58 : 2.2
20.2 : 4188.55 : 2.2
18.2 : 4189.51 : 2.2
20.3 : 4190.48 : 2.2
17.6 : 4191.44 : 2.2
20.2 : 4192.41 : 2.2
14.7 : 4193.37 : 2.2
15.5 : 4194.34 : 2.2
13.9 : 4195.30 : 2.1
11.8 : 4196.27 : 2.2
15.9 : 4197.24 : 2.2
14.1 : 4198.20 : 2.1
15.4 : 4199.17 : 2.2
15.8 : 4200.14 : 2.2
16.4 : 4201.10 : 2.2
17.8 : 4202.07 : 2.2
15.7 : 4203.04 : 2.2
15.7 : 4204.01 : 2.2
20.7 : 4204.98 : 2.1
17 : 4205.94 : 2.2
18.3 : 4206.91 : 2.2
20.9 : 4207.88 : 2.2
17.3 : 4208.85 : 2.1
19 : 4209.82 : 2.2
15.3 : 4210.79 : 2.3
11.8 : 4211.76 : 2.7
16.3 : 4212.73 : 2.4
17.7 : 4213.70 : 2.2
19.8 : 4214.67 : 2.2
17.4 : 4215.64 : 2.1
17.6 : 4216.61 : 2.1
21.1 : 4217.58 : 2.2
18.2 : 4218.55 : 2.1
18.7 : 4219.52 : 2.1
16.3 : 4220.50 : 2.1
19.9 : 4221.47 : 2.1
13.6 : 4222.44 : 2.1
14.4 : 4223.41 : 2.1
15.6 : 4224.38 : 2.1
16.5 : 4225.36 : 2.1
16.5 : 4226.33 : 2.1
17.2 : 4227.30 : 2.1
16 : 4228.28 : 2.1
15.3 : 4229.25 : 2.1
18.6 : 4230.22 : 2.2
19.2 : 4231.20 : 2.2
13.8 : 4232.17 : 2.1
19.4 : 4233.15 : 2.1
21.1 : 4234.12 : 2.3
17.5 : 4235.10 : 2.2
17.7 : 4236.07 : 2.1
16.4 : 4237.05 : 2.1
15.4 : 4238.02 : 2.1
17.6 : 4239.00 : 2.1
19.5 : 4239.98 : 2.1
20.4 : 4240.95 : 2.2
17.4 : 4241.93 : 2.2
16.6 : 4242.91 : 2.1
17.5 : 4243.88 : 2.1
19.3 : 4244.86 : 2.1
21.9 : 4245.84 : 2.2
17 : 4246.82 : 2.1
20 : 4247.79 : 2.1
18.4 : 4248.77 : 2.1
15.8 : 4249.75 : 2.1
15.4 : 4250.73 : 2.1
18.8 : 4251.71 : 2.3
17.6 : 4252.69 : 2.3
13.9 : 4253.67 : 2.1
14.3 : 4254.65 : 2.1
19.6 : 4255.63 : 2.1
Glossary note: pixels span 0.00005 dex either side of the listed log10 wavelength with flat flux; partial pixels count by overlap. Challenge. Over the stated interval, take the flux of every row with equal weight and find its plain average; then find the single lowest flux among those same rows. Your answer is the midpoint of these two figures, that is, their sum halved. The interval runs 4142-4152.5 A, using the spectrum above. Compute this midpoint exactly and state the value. 15.4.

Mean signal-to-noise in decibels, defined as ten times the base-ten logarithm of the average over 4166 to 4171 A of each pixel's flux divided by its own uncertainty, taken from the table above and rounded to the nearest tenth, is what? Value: 8.7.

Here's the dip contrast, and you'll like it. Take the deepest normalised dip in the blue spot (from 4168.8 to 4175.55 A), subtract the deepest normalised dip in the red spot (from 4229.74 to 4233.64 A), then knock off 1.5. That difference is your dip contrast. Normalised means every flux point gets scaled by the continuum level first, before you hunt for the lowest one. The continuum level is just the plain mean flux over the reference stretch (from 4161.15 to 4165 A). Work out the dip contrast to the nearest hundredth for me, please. -1.49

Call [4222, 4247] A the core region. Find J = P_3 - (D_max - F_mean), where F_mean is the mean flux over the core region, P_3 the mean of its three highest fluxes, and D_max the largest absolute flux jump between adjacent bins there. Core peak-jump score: 32.9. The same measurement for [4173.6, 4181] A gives 28.0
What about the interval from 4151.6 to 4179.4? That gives 29.2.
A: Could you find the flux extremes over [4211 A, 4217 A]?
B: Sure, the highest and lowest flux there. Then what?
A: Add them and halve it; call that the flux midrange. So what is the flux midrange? 15.8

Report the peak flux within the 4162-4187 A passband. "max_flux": 18.9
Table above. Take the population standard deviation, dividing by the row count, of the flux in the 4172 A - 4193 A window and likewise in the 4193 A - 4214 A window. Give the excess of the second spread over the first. 0.2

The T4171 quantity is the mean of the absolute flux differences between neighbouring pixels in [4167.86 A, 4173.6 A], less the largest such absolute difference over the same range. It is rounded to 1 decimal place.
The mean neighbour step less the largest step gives -1.7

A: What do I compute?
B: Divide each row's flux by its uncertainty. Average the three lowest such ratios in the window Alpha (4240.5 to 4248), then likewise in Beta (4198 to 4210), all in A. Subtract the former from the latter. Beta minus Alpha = -1.0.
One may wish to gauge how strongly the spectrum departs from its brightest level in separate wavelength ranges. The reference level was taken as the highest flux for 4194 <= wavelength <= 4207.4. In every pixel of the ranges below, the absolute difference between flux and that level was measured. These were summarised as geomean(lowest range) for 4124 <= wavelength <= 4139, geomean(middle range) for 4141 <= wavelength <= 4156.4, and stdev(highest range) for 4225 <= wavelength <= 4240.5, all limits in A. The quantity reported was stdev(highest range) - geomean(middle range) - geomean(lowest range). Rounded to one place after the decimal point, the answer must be -5.6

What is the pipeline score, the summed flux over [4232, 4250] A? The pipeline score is 343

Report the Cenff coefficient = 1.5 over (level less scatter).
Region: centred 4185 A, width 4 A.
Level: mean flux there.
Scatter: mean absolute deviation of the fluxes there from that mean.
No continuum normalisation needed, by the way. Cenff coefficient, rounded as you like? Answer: 0.096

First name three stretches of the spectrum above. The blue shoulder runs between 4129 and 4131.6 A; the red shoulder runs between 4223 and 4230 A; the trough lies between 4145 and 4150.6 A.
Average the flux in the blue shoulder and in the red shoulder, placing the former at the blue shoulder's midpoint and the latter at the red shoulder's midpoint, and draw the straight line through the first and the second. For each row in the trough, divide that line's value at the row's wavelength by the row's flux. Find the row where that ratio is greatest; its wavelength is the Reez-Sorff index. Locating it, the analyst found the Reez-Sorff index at 4145.37 A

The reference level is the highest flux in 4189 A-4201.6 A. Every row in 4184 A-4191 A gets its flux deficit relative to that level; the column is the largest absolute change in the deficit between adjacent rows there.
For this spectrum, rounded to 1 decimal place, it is 2.2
